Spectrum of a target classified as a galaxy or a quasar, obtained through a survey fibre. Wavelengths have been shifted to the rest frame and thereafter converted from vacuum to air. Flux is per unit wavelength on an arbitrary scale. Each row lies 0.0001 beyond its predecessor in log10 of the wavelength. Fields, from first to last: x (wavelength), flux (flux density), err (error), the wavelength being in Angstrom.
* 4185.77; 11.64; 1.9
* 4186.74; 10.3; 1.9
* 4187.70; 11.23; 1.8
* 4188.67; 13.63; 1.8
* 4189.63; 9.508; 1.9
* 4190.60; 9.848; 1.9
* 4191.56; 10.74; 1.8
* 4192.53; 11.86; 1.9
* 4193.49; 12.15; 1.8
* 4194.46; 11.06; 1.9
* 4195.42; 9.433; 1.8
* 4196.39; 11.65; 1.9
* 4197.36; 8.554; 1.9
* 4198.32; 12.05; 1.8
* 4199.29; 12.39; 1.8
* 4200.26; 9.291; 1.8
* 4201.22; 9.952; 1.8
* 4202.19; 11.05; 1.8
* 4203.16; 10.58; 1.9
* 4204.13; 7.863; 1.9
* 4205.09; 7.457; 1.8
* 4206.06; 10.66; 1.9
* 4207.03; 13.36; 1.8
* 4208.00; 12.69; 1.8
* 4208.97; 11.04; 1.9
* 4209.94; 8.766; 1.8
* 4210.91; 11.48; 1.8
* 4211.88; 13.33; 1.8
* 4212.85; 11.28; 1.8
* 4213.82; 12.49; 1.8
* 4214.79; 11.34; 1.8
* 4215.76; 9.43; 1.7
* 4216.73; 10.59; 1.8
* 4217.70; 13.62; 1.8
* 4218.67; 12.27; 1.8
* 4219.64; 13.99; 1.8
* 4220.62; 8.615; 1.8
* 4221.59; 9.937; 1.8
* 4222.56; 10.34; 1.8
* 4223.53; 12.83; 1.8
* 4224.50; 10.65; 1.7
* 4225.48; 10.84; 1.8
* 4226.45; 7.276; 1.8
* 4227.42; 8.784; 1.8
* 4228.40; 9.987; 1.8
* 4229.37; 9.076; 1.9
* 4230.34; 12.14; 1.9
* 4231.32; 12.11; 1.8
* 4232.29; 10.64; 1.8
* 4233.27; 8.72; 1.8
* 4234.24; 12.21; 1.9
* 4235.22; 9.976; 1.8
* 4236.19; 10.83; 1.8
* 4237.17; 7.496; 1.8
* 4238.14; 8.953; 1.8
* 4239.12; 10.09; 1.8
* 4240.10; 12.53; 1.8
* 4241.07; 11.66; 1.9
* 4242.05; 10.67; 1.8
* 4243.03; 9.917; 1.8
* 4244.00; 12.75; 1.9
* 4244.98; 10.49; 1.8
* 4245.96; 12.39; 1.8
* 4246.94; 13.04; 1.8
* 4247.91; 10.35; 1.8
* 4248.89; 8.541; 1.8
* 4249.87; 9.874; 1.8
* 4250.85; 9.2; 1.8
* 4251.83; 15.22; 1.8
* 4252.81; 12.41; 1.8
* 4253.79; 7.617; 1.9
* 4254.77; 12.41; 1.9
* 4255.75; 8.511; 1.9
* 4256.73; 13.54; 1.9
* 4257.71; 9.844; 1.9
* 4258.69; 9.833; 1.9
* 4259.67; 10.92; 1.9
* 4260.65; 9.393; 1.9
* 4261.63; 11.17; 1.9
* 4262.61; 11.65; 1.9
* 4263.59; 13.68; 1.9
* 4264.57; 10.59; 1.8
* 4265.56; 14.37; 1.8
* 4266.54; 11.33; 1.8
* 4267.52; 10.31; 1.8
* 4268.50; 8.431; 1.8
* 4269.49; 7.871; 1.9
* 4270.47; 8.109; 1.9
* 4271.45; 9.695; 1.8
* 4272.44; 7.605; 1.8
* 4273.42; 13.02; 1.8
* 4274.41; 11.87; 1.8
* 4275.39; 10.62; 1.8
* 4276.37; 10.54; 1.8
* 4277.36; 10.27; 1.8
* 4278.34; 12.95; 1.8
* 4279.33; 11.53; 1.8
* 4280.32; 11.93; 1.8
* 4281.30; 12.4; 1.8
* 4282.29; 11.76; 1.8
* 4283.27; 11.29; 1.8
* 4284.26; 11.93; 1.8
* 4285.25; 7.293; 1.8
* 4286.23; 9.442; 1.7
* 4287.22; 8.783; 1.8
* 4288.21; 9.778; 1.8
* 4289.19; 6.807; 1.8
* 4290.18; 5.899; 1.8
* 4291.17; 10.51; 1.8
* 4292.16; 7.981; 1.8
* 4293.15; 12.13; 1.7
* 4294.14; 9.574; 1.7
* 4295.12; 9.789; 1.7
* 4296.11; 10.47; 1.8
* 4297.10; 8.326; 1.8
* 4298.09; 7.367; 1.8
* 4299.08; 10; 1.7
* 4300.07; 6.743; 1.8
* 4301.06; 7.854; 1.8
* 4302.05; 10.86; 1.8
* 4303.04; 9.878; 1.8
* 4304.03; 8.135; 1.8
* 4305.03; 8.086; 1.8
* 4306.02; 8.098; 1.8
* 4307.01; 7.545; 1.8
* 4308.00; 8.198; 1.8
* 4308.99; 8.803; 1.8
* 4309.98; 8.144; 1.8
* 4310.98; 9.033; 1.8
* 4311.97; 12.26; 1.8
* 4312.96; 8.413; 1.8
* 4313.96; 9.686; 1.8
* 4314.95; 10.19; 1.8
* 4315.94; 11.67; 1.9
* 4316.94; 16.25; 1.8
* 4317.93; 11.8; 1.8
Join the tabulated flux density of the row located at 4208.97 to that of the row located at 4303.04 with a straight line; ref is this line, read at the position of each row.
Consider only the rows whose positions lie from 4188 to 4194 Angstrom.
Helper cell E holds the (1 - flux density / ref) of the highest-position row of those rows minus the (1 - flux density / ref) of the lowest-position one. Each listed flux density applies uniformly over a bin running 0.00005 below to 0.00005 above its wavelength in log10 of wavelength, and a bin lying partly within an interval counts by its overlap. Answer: 0.13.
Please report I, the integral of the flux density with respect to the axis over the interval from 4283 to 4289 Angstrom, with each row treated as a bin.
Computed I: 57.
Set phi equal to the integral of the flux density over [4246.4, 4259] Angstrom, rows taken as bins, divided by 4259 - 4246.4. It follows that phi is 10.8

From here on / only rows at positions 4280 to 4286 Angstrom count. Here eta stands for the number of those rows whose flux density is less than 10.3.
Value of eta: 1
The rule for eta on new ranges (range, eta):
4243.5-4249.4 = 1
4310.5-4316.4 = 4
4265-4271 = 3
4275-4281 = 1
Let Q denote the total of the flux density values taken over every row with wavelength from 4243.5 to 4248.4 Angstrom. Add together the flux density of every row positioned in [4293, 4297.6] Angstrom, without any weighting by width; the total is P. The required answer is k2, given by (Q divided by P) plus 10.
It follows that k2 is 11.2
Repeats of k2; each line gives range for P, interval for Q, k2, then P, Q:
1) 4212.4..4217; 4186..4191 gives 11.0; 55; 55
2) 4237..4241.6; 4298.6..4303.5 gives 10.9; 51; 45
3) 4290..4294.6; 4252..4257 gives 11.2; 46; 54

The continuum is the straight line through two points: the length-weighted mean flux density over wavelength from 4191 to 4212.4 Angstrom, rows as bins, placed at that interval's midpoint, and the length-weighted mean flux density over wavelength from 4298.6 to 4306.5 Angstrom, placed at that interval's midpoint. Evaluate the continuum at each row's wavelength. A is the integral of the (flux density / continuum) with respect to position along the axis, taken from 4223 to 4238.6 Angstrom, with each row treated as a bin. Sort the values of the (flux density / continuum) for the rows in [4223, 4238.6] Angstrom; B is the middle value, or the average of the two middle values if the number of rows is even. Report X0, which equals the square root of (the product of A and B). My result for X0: 4.0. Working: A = 16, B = 1.01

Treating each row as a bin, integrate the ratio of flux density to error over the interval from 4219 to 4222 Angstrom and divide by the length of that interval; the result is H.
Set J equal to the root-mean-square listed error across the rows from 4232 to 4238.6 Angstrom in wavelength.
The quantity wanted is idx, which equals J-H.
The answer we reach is -4.26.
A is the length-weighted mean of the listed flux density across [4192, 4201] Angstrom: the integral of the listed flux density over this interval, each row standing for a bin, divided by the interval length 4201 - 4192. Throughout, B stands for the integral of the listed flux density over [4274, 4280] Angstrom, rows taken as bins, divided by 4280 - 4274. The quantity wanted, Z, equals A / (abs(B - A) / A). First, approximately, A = 10.9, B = 11.3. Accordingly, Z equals 301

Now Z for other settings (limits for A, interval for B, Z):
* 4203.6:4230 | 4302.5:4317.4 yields 101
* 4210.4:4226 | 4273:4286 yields 968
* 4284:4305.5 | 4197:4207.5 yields 59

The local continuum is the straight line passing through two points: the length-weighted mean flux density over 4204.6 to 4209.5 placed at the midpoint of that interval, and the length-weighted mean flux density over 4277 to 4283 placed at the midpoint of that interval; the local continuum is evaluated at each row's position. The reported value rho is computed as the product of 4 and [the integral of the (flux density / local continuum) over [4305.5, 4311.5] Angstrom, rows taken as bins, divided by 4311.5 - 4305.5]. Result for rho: 2.74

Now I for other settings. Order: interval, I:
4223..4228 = 50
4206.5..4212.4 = 69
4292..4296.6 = 47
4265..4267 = 26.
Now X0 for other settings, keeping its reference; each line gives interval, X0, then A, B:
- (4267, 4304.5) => 6.7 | 40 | 1.10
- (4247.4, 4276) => 5.9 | 32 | 1.09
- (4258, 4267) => 3.6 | 11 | 1.17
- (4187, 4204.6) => 4.1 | 17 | 1.00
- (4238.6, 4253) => 4.2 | 16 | 1.07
